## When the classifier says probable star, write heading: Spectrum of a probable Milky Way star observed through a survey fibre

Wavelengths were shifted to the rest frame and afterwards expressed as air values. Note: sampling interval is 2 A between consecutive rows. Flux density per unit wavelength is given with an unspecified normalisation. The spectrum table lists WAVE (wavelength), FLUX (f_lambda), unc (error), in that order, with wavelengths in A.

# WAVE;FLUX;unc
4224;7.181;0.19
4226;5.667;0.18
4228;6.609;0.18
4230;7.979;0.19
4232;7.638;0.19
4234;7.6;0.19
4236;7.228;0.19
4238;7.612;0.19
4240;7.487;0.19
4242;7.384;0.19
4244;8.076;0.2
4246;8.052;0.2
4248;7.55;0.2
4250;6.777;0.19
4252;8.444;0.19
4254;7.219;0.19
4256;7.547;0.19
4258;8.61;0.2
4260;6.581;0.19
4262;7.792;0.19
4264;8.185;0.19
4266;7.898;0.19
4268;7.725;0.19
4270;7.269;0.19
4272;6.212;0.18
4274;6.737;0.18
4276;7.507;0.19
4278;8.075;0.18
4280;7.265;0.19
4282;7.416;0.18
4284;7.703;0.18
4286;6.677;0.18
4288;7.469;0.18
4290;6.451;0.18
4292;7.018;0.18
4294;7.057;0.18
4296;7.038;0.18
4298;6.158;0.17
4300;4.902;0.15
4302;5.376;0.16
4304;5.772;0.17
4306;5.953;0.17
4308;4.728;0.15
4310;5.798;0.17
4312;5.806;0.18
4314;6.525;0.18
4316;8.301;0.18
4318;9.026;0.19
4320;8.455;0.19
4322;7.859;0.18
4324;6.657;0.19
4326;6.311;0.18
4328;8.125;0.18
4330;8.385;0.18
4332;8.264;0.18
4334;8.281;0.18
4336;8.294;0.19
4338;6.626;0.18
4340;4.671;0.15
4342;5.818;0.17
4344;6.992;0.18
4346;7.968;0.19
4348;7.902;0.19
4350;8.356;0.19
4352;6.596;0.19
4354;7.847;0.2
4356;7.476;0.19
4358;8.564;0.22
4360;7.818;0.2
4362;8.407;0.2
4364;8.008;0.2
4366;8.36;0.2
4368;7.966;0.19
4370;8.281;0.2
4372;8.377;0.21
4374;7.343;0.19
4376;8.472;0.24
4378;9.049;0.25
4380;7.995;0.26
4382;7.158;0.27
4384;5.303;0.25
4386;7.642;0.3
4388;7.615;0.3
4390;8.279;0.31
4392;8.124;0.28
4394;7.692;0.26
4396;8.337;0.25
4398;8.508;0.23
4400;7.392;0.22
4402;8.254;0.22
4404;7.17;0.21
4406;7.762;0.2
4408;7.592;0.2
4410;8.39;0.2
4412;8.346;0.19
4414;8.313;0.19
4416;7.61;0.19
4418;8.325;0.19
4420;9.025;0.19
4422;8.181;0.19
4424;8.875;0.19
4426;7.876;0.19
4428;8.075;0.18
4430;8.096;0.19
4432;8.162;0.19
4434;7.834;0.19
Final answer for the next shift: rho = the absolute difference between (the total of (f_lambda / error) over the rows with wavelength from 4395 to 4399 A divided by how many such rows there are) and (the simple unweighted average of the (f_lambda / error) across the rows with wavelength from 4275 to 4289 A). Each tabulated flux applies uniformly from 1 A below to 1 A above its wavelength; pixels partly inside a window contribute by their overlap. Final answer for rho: 5.6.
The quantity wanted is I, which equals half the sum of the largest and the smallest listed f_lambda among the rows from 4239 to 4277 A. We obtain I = 7.4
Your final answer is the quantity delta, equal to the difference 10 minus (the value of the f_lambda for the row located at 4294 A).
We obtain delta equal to 2.9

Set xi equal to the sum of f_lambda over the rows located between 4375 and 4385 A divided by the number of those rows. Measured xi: 7.60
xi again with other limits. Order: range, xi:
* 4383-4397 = 7.57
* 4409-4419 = 8.20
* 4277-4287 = 7.43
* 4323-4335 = 7.67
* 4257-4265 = 7.79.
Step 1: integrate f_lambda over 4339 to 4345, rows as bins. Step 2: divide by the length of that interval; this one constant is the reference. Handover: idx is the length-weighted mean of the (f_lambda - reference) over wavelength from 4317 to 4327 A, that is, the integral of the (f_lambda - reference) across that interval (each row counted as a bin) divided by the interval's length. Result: 1.8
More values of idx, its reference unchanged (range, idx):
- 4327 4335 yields 2.4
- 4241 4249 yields 1.9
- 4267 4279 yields 1.4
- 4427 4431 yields 2.3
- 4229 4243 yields 1.7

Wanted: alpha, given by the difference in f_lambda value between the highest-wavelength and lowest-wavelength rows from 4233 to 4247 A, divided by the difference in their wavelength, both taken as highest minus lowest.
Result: 0.04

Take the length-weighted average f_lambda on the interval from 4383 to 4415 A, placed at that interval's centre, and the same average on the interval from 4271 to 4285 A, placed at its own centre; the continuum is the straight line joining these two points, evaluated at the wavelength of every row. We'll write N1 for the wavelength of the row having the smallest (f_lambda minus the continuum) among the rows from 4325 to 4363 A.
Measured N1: 4340 A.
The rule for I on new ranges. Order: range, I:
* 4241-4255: 7.6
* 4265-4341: 6.8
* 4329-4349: 6.5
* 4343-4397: 7.2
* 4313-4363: 6.8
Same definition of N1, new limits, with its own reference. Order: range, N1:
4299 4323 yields 4308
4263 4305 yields 4300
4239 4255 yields 4250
